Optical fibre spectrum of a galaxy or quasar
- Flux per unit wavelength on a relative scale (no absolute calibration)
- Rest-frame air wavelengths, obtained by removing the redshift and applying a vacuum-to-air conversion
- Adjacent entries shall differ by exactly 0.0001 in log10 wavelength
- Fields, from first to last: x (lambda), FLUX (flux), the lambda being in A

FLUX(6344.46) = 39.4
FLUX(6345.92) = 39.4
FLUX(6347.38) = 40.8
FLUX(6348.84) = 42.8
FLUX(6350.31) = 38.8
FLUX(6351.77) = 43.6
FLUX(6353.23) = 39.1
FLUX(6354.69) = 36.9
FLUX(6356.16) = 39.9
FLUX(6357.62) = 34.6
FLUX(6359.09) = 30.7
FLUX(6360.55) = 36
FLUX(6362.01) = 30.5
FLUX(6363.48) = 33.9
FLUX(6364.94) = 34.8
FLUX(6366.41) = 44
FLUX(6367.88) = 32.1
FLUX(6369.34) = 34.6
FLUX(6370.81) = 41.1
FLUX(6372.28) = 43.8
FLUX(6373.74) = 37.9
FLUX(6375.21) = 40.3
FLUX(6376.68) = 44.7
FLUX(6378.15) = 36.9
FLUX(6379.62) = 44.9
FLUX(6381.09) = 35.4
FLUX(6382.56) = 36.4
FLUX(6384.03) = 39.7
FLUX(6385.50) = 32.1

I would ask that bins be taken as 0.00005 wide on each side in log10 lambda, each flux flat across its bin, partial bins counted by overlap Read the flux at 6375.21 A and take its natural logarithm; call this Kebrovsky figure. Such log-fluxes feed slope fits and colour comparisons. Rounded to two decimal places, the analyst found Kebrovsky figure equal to 3.70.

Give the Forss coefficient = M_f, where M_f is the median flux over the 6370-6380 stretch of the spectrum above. 41.1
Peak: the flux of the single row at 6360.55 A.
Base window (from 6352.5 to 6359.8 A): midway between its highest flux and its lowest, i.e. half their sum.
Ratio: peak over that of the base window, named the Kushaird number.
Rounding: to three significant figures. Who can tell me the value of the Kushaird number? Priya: 1.02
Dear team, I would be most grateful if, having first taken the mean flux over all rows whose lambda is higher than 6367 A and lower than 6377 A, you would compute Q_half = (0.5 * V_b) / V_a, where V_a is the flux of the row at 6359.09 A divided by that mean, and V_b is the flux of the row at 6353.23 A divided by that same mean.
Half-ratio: 0.64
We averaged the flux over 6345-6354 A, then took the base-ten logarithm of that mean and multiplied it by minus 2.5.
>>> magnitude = -4.025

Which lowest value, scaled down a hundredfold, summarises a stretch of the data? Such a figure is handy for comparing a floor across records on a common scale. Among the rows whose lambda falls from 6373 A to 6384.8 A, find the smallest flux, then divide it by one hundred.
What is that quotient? 0.354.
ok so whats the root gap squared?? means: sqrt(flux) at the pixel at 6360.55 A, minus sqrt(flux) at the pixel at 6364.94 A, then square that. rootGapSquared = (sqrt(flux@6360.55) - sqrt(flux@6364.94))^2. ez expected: 0.01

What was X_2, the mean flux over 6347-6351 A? 40.8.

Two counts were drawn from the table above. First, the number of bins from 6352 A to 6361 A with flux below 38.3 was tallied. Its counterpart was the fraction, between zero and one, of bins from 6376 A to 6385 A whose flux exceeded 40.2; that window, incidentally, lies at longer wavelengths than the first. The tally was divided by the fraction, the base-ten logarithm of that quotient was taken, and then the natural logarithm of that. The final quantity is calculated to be 0.08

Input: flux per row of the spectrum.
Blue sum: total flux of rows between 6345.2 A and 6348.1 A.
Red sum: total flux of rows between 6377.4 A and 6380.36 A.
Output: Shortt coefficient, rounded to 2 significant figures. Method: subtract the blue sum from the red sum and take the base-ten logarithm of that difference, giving 0.20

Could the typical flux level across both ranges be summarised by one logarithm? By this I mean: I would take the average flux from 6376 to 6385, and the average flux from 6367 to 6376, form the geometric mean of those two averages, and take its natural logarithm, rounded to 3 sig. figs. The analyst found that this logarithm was 3.66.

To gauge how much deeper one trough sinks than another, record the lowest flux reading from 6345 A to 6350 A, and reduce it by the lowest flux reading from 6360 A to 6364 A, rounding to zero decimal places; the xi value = 9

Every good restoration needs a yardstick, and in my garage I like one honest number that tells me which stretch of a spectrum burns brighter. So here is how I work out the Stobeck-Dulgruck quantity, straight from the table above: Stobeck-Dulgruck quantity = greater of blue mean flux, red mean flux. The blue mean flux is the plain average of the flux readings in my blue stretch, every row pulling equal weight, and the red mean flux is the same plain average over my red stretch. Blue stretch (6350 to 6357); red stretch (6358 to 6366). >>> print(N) 39.7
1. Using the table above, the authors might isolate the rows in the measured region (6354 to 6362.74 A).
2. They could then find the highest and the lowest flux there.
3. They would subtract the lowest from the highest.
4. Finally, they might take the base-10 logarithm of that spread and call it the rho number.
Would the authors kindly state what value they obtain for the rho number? 0.97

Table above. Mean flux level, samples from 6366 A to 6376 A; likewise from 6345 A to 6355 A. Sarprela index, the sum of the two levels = 79.3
